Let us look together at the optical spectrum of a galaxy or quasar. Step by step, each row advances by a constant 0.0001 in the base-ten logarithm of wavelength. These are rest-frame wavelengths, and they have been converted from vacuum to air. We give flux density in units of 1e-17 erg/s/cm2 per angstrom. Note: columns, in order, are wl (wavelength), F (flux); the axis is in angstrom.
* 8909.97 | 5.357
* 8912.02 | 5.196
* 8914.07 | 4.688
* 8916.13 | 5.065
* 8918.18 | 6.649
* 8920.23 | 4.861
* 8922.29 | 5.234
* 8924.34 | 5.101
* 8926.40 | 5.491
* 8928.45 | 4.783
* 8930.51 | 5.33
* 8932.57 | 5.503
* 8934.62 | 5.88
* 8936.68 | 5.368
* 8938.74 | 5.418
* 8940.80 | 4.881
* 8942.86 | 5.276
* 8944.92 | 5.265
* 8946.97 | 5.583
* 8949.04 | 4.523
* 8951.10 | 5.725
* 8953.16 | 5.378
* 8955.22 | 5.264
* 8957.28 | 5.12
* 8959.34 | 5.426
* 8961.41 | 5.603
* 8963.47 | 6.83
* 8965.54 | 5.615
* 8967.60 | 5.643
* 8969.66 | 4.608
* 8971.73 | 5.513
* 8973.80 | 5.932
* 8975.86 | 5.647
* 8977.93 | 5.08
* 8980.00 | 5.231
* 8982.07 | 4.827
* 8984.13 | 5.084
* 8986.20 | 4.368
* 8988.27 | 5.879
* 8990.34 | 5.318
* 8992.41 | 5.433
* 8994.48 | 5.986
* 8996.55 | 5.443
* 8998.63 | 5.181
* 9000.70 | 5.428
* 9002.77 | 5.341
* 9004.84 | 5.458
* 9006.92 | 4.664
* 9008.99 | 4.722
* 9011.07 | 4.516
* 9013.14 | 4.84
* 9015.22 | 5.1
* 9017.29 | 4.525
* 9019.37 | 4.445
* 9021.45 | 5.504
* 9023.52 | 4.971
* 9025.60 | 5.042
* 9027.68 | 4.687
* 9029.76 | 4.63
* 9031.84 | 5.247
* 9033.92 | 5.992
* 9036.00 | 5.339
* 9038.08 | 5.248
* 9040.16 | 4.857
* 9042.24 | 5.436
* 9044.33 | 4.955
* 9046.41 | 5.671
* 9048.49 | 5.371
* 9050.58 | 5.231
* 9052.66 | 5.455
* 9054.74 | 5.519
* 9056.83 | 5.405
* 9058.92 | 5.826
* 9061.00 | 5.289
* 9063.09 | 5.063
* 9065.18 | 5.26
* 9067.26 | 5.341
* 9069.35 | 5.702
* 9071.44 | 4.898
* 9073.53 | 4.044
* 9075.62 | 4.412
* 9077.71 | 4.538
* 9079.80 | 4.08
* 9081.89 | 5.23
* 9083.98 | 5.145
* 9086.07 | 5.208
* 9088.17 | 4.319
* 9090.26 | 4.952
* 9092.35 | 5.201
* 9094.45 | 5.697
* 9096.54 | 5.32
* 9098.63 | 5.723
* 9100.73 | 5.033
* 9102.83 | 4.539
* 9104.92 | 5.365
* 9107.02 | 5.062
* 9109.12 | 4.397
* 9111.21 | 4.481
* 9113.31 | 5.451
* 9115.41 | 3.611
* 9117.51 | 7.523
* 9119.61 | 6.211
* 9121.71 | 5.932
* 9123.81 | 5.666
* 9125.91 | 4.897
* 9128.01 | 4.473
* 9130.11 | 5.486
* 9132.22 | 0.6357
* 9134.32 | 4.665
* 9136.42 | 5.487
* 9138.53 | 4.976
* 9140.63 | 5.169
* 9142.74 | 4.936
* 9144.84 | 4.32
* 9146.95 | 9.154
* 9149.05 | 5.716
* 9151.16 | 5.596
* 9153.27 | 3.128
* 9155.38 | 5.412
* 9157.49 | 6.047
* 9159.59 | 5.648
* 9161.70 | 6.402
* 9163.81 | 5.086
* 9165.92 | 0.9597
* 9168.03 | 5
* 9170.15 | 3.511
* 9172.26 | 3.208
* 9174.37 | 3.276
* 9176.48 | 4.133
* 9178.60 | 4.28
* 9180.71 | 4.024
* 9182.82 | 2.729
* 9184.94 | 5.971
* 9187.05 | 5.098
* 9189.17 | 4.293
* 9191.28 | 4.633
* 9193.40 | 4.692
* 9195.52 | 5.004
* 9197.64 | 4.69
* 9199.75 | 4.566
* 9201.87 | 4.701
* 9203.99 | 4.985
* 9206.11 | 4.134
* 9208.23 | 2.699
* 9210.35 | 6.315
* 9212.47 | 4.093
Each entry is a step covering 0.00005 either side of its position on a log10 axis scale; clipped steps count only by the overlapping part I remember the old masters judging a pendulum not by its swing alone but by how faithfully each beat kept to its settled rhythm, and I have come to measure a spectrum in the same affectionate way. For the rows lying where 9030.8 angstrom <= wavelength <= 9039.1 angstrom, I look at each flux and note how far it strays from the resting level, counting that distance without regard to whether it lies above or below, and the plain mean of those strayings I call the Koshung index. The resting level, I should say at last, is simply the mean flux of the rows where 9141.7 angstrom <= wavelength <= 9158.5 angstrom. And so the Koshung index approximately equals 0.31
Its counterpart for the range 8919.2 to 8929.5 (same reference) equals 0.44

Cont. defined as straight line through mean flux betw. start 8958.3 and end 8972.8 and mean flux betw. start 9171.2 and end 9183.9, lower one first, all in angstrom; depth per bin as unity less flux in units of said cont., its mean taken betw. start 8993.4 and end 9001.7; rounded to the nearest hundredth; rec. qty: -0.04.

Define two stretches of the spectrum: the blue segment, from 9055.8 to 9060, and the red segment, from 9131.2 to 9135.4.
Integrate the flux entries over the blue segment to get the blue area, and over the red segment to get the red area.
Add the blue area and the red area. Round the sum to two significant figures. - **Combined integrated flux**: 35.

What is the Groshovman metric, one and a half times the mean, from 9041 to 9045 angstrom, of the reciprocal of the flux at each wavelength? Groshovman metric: 0.289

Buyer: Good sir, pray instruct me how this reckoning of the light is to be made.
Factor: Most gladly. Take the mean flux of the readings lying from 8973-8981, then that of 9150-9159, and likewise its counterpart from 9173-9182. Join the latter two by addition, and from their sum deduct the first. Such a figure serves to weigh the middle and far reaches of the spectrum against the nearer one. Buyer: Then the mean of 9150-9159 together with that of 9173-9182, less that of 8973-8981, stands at 3.50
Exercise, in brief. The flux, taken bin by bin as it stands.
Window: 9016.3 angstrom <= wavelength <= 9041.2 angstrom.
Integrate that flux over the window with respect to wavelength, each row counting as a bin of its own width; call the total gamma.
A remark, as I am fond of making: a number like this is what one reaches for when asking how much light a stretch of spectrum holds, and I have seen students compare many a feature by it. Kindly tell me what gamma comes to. 126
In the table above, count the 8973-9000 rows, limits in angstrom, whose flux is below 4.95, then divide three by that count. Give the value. 1.5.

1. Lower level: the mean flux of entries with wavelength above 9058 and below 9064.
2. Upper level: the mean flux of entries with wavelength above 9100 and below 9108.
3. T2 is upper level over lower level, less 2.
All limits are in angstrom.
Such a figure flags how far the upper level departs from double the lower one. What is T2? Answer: -1.07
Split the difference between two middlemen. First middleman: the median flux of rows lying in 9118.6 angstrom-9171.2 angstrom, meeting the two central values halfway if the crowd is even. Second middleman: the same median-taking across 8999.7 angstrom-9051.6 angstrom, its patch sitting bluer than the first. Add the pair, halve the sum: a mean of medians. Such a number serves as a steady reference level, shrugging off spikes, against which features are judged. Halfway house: 5.13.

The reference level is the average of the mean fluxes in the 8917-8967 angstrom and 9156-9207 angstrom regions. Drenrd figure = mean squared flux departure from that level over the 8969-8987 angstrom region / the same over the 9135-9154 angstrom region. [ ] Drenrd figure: 0.1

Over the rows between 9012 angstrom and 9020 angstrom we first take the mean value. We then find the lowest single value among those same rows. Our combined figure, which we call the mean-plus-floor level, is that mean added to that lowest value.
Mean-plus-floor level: 9.2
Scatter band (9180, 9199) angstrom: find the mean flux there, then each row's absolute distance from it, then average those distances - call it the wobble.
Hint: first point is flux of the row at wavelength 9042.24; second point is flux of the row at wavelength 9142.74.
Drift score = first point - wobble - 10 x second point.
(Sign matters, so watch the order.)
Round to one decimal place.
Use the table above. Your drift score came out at -44.5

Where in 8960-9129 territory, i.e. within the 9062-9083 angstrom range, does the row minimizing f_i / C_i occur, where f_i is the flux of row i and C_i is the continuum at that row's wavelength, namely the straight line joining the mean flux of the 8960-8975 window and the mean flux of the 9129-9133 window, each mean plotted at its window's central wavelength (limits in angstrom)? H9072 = 9073.53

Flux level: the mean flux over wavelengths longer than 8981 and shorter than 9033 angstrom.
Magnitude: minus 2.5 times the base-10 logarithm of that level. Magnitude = -1.76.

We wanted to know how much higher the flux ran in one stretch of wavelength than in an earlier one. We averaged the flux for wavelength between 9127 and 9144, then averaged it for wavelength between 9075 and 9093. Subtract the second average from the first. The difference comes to -0.31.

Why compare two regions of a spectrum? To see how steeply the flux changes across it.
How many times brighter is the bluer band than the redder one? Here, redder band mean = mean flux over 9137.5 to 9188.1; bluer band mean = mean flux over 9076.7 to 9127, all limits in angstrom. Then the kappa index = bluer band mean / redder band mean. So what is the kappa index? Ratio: 1.09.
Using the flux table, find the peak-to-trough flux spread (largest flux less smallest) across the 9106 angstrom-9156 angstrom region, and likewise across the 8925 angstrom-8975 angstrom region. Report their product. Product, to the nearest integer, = 20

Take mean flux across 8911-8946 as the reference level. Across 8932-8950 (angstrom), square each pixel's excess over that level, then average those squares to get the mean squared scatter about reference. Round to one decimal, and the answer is 0.1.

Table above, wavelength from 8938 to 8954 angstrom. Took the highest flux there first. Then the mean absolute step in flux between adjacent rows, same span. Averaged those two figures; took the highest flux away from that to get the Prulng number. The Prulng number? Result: -2.6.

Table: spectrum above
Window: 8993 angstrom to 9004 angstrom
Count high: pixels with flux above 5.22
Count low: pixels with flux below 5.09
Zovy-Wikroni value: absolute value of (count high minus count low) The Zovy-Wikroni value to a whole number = 4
